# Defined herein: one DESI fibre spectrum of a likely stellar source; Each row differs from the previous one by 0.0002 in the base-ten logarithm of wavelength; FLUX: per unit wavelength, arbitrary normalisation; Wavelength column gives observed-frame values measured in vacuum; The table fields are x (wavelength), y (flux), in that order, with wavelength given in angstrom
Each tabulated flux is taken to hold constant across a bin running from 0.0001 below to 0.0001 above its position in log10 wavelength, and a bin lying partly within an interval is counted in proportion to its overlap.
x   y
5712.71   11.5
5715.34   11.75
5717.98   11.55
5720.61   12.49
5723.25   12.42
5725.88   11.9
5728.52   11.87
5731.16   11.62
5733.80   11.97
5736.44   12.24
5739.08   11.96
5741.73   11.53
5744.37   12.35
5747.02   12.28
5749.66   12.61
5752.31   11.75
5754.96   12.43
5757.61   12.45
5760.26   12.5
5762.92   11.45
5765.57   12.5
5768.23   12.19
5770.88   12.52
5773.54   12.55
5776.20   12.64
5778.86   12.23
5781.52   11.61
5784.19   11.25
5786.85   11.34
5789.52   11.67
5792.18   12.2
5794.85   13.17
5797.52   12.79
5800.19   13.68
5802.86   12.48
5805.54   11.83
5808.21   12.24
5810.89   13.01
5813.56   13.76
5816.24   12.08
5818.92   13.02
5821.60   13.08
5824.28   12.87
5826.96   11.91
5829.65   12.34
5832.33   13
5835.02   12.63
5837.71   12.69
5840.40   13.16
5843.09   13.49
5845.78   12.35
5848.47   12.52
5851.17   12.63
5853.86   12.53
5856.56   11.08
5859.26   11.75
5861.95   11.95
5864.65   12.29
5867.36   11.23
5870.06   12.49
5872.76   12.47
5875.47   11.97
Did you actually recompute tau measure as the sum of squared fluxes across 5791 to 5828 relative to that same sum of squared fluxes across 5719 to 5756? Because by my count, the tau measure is 1.11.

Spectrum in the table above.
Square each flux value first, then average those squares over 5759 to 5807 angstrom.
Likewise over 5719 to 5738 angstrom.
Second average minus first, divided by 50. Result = -0.10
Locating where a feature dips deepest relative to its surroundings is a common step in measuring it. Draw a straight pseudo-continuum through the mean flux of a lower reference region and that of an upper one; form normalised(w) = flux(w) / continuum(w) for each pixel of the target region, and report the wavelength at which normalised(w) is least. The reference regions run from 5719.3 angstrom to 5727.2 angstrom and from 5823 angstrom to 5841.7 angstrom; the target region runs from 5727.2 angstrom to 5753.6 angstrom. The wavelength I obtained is 5741.73 angstrom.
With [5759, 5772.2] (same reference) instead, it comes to 5762.92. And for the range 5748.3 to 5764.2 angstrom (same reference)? 5762.92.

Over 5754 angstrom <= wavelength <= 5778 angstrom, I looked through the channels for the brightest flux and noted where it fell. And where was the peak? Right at 5776.20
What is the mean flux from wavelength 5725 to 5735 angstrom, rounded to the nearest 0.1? 11.8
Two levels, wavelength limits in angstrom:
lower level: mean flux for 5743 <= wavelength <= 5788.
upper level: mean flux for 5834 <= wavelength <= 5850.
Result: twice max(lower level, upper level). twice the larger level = 25.61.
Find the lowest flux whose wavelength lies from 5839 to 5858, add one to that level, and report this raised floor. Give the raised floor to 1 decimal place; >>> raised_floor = 12.1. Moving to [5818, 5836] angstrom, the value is 12.9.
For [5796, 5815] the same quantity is 12.8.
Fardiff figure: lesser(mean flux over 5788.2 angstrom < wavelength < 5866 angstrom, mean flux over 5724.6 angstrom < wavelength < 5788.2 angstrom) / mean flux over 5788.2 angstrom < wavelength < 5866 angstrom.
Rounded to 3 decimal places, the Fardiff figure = 0.961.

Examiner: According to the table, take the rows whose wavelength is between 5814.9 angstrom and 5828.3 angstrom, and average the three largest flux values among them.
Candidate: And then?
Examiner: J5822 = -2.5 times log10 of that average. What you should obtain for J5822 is -2.78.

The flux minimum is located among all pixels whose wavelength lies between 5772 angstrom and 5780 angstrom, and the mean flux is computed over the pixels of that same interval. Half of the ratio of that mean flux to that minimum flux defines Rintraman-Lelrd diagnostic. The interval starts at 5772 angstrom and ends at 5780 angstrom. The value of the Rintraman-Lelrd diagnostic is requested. 0.510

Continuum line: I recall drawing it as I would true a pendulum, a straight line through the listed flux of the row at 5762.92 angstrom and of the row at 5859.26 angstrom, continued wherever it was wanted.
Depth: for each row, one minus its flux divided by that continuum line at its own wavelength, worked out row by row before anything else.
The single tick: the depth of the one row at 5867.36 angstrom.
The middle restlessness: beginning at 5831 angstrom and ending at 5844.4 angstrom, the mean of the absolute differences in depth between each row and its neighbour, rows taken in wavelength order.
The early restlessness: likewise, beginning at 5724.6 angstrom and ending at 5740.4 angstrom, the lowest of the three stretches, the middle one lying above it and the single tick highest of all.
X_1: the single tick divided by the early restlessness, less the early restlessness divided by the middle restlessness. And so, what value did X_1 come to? 1.41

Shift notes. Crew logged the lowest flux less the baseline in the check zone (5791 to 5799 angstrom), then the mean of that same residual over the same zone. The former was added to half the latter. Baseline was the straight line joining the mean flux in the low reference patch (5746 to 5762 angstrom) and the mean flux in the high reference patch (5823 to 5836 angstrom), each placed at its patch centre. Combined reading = -0.1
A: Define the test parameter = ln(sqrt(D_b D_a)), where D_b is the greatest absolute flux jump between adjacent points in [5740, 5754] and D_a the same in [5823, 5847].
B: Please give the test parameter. -0.010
